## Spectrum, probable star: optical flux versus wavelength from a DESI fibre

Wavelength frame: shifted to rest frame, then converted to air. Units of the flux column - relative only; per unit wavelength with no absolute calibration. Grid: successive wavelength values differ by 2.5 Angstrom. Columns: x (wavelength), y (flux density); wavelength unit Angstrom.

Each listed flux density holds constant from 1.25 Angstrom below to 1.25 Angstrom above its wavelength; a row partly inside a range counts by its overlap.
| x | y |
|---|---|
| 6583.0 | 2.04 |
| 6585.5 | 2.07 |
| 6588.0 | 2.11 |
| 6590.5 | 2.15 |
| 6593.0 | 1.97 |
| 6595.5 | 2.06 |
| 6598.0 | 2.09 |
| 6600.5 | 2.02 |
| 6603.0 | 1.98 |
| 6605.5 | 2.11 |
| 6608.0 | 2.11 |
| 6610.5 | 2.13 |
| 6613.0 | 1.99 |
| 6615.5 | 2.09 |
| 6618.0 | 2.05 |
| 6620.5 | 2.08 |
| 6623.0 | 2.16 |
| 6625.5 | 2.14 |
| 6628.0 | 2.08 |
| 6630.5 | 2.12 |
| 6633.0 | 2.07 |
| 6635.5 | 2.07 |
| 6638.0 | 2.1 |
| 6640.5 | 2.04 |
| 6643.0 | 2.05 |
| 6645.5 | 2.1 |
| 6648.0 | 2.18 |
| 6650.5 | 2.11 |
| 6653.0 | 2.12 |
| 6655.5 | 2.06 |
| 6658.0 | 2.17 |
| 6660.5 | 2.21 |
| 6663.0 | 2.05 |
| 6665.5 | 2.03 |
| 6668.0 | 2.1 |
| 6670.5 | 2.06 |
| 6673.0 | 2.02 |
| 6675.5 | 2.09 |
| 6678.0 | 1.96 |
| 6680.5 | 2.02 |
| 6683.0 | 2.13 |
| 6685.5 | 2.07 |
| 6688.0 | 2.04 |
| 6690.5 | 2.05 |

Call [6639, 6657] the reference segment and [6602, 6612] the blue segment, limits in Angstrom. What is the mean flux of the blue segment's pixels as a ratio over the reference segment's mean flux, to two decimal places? 0.99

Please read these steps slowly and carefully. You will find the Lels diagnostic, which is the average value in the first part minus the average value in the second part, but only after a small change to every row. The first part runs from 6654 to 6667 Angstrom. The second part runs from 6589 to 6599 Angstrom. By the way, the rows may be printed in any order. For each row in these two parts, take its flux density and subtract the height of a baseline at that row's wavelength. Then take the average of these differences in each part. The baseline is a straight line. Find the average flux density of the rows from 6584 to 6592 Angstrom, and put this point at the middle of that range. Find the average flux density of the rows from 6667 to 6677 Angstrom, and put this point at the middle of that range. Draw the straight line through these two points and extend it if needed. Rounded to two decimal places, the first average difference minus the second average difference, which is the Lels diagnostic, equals 0.07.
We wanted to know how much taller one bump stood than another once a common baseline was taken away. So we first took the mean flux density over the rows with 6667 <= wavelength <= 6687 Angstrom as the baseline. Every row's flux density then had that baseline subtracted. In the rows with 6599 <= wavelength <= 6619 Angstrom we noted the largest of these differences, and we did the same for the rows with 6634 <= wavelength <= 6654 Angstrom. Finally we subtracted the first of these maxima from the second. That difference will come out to 0.050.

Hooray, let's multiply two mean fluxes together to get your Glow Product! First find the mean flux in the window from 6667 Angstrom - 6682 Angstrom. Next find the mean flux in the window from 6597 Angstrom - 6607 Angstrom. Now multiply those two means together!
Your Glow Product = 4.19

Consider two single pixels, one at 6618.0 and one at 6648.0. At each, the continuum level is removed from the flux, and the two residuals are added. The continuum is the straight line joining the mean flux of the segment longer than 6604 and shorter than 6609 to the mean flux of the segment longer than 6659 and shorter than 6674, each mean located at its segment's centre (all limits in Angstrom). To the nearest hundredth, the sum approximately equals 0.04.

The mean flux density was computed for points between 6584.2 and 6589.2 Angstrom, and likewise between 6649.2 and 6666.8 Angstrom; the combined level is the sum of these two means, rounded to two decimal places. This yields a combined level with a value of 4.20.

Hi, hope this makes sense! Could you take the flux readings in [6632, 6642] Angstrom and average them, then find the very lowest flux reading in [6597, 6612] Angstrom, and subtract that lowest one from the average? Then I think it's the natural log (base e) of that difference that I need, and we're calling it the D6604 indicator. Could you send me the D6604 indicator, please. -2.4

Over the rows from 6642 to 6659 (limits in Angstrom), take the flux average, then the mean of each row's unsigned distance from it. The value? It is 0.038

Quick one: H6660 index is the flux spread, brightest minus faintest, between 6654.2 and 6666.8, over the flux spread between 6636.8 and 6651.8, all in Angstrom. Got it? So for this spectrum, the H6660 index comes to 1.3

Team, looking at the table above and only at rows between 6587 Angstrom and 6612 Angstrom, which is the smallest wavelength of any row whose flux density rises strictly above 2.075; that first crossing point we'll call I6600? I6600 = 6588.0 Angstrom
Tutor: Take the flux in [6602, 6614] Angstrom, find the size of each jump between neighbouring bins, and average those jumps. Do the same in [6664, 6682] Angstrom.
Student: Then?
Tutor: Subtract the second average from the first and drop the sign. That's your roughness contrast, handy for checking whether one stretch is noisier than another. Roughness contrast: 0.004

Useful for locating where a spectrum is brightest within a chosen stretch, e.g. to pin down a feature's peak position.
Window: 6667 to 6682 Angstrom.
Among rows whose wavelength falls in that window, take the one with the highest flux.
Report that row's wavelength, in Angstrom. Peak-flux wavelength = 6668.0 Angstrom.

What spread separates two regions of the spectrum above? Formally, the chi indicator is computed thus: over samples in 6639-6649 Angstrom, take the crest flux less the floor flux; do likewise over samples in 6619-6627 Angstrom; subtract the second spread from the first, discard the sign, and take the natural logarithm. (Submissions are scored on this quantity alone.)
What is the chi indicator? -2.8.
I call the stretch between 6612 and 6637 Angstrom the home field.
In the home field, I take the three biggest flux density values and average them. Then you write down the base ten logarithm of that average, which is 0.330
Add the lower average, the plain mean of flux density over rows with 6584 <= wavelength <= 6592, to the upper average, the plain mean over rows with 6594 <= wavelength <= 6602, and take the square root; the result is 2.04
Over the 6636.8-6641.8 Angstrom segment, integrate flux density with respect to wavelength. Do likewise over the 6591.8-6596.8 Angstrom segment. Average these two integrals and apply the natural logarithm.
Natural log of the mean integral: 2.32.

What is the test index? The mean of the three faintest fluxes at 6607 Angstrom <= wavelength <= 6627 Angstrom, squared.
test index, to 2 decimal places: 4.16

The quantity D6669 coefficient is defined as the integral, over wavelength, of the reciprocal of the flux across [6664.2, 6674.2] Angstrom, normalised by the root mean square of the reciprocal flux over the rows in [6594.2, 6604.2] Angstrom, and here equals 9.9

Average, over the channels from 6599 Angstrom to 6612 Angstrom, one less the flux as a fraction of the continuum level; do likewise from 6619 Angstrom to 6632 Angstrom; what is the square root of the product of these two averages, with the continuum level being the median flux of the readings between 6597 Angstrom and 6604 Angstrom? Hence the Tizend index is 0.034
